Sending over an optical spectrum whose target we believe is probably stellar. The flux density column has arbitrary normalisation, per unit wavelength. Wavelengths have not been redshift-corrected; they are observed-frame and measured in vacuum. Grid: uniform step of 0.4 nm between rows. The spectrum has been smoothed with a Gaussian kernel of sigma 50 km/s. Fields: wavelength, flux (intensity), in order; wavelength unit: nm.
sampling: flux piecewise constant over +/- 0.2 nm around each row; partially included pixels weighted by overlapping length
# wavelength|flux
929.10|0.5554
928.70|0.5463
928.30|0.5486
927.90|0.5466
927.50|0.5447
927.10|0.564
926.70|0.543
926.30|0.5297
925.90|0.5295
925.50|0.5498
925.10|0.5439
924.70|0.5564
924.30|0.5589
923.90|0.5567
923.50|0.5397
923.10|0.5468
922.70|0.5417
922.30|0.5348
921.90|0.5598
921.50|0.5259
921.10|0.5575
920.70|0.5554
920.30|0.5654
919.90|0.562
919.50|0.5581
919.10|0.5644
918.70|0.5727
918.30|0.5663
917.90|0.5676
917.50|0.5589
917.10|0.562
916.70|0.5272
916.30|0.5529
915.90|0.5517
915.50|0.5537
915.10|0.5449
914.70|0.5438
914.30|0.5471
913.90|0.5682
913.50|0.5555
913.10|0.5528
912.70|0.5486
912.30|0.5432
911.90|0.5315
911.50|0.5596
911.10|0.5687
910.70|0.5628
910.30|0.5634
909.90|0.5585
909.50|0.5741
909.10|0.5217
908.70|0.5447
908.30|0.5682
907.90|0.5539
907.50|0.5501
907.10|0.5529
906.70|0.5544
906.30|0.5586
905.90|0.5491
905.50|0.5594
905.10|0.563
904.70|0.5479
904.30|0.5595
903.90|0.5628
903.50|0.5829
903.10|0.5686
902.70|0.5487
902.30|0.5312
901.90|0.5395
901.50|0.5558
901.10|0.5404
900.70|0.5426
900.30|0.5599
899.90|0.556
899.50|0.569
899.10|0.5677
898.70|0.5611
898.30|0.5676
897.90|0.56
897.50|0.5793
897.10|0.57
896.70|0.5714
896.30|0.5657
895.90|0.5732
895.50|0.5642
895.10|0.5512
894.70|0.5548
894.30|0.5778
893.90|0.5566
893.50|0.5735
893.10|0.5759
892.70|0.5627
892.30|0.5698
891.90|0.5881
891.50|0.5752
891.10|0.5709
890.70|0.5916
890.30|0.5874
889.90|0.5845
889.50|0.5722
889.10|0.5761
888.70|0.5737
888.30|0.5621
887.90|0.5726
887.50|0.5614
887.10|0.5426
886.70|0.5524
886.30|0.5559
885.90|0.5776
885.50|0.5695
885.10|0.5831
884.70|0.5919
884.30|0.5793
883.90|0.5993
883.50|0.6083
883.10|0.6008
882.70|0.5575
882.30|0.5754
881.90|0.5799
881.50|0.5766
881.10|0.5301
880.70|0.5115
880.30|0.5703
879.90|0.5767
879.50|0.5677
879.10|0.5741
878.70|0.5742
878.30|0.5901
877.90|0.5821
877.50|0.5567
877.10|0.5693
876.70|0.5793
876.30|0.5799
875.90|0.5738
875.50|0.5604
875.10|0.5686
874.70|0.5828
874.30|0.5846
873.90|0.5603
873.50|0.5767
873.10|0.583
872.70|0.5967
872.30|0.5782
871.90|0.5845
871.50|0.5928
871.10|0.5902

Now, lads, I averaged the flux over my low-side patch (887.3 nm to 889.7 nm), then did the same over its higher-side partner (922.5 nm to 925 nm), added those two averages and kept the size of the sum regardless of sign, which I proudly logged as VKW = 1.12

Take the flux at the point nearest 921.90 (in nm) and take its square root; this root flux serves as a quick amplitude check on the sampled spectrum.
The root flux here 0.748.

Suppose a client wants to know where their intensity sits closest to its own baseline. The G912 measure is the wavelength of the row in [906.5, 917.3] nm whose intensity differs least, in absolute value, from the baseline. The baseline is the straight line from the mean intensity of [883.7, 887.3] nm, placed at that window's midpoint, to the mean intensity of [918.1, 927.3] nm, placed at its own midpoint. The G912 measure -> 909.90 nm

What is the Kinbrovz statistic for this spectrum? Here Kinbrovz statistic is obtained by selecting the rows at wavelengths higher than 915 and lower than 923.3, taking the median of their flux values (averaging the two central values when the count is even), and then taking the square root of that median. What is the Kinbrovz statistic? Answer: 0.747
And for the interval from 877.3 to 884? 0.759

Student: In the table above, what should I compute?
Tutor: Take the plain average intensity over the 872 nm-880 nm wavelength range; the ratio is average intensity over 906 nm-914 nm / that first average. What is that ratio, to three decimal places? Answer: 0.963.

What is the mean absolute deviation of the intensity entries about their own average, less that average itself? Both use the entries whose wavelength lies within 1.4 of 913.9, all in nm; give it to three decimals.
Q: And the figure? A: -0.545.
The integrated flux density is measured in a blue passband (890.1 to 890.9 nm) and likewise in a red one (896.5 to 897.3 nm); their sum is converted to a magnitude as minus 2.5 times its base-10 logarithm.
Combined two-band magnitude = 0.08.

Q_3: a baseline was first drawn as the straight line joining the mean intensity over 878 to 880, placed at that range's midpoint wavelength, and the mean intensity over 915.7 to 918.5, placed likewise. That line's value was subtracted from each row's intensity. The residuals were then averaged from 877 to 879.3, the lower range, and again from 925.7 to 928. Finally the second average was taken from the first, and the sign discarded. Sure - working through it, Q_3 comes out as 0.004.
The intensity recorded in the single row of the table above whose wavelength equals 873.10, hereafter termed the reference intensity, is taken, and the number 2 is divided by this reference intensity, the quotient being 3.43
